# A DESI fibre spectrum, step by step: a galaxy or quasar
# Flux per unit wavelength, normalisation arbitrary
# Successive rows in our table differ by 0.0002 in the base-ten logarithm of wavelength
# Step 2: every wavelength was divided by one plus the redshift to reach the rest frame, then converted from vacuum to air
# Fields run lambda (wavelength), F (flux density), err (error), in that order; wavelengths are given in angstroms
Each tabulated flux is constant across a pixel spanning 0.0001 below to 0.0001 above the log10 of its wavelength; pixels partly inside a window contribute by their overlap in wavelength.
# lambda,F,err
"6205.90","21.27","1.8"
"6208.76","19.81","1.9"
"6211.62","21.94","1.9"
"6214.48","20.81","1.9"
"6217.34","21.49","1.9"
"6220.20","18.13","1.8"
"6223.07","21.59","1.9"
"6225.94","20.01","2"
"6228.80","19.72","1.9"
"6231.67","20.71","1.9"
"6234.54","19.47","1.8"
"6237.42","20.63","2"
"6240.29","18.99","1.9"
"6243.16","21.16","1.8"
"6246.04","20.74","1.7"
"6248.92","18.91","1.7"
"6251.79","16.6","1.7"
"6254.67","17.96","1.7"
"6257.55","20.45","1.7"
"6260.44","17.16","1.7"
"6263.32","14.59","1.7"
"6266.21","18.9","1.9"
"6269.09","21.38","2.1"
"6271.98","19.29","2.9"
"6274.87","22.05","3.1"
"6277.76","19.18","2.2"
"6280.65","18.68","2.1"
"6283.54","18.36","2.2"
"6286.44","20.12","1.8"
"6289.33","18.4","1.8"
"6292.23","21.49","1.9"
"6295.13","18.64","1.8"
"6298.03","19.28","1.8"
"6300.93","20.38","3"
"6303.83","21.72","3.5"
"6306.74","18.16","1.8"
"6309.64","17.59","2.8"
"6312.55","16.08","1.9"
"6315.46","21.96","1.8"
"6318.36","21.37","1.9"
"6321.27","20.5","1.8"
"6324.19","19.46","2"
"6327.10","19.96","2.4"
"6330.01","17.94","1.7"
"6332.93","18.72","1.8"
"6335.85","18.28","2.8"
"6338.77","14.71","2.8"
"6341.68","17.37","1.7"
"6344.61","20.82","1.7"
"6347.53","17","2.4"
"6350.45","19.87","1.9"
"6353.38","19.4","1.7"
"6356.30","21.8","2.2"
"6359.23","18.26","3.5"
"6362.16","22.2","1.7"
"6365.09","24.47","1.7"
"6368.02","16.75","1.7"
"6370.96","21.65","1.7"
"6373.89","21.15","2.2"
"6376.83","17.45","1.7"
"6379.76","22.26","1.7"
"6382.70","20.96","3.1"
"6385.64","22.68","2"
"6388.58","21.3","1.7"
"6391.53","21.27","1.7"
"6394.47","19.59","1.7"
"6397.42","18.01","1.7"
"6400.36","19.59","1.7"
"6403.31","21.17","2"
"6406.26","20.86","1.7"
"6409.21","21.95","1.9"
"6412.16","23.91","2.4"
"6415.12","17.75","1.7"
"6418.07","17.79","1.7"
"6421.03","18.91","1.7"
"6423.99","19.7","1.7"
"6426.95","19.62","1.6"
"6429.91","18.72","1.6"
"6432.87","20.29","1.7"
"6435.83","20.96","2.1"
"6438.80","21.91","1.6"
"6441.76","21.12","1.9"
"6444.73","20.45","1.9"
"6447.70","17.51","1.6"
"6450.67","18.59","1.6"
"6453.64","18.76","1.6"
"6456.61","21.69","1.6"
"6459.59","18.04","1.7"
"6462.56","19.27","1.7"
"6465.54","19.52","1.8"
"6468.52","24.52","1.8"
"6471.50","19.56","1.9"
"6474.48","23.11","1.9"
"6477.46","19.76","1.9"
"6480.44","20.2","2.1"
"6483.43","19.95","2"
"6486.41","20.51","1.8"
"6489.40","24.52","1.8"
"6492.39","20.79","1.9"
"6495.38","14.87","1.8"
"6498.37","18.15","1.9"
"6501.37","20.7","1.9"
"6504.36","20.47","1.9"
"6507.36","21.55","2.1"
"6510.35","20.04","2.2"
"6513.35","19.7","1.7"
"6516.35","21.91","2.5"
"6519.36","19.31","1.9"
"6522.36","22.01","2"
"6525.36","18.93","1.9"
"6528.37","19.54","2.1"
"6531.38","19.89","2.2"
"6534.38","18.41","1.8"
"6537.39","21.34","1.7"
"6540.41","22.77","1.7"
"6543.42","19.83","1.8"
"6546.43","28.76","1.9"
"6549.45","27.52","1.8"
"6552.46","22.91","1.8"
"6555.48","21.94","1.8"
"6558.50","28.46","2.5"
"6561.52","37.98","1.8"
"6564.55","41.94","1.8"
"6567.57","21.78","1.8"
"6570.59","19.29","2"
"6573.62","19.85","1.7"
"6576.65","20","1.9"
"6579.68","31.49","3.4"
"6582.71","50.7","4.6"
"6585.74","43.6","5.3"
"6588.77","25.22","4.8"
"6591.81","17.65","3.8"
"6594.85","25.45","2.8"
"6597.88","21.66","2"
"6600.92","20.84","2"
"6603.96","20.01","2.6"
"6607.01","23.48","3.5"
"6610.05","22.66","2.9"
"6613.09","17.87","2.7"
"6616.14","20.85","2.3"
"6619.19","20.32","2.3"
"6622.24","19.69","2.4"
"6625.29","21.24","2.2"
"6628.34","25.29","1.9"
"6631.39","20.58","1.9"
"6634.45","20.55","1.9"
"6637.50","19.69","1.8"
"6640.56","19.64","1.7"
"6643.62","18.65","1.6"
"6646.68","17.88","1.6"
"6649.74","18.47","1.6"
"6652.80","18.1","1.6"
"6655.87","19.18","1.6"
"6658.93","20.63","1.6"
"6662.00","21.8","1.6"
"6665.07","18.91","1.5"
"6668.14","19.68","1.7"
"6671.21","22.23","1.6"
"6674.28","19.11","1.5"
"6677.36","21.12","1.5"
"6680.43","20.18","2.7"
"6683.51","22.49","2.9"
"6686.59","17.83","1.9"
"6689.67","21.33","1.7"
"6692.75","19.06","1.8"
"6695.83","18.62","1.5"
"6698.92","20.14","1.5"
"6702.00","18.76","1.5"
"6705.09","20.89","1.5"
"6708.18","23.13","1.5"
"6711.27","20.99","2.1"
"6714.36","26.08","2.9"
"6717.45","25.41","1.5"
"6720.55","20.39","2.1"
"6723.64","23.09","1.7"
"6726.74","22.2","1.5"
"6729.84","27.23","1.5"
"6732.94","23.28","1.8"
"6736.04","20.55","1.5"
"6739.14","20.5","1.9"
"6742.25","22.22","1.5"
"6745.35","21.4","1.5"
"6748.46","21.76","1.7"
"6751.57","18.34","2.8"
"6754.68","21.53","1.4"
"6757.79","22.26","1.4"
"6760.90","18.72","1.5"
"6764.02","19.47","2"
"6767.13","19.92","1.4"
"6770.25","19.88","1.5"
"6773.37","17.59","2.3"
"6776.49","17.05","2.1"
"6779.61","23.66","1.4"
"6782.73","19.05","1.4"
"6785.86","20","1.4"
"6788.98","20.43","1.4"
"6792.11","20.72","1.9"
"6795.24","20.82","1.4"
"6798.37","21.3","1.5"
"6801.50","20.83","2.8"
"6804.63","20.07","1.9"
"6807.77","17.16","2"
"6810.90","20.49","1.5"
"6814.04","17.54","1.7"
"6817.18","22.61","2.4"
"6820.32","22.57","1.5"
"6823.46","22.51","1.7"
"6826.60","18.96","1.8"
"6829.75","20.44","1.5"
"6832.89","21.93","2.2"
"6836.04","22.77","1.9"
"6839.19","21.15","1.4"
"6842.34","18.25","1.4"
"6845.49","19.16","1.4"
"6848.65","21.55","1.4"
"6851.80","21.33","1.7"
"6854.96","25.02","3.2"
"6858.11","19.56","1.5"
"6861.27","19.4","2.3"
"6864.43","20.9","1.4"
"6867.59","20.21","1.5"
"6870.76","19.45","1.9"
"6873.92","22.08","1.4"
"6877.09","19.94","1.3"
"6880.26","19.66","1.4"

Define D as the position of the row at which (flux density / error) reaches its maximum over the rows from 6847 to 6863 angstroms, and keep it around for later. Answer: 6848.65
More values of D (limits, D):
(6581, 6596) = 6582.71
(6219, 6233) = 6223.07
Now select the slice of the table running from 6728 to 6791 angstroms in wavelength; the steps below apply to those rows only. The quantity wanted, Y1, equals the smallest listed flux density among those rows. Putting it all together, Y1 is 17.05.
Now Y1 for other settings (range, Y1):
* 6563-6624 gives 17.65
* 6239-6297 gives 14.59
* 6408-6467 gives 17.51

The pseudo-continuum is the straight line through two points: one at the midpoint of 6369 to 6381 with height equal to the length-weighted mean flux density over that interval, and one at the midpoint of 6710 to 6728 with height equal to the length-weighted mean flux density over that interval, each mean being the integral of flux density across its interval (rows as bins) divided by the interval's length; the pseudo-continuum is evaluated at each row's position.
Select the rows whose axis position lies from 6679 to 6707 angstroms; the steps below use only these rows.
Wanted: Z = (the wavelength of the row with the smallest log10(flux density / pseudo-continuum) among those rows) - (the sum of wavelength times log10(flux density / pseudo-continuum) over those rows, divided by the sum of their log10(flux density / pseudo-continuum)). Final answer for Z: -7.0 angstroms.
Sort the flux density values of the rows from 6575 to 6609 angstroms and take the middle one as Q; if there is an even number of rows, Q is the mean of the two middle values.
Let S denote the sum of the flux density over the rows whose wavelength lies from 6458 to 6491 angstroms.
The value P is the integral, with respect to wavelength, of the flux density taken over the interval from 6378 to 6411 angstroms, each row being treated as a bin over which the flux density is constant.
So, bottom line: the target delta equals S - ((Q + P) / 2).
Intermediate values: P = 689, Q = 23.5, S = 229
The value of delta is -127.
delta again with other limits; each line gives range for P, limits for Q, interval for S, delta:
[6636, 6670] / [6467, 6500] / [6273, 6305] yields -121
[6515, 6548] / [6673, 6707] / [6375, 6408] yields -134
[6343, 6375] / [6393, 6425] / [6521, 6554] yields -92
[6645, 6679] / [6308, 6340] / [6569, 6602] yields -49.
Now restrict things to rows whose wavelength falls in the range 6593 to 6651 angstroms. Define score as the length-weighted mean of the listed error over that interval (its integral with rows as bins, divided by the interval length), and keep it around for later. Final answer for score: 2.2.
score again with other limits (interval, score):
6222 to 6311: 2.1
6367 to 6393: 1.9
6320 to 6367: 2.1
